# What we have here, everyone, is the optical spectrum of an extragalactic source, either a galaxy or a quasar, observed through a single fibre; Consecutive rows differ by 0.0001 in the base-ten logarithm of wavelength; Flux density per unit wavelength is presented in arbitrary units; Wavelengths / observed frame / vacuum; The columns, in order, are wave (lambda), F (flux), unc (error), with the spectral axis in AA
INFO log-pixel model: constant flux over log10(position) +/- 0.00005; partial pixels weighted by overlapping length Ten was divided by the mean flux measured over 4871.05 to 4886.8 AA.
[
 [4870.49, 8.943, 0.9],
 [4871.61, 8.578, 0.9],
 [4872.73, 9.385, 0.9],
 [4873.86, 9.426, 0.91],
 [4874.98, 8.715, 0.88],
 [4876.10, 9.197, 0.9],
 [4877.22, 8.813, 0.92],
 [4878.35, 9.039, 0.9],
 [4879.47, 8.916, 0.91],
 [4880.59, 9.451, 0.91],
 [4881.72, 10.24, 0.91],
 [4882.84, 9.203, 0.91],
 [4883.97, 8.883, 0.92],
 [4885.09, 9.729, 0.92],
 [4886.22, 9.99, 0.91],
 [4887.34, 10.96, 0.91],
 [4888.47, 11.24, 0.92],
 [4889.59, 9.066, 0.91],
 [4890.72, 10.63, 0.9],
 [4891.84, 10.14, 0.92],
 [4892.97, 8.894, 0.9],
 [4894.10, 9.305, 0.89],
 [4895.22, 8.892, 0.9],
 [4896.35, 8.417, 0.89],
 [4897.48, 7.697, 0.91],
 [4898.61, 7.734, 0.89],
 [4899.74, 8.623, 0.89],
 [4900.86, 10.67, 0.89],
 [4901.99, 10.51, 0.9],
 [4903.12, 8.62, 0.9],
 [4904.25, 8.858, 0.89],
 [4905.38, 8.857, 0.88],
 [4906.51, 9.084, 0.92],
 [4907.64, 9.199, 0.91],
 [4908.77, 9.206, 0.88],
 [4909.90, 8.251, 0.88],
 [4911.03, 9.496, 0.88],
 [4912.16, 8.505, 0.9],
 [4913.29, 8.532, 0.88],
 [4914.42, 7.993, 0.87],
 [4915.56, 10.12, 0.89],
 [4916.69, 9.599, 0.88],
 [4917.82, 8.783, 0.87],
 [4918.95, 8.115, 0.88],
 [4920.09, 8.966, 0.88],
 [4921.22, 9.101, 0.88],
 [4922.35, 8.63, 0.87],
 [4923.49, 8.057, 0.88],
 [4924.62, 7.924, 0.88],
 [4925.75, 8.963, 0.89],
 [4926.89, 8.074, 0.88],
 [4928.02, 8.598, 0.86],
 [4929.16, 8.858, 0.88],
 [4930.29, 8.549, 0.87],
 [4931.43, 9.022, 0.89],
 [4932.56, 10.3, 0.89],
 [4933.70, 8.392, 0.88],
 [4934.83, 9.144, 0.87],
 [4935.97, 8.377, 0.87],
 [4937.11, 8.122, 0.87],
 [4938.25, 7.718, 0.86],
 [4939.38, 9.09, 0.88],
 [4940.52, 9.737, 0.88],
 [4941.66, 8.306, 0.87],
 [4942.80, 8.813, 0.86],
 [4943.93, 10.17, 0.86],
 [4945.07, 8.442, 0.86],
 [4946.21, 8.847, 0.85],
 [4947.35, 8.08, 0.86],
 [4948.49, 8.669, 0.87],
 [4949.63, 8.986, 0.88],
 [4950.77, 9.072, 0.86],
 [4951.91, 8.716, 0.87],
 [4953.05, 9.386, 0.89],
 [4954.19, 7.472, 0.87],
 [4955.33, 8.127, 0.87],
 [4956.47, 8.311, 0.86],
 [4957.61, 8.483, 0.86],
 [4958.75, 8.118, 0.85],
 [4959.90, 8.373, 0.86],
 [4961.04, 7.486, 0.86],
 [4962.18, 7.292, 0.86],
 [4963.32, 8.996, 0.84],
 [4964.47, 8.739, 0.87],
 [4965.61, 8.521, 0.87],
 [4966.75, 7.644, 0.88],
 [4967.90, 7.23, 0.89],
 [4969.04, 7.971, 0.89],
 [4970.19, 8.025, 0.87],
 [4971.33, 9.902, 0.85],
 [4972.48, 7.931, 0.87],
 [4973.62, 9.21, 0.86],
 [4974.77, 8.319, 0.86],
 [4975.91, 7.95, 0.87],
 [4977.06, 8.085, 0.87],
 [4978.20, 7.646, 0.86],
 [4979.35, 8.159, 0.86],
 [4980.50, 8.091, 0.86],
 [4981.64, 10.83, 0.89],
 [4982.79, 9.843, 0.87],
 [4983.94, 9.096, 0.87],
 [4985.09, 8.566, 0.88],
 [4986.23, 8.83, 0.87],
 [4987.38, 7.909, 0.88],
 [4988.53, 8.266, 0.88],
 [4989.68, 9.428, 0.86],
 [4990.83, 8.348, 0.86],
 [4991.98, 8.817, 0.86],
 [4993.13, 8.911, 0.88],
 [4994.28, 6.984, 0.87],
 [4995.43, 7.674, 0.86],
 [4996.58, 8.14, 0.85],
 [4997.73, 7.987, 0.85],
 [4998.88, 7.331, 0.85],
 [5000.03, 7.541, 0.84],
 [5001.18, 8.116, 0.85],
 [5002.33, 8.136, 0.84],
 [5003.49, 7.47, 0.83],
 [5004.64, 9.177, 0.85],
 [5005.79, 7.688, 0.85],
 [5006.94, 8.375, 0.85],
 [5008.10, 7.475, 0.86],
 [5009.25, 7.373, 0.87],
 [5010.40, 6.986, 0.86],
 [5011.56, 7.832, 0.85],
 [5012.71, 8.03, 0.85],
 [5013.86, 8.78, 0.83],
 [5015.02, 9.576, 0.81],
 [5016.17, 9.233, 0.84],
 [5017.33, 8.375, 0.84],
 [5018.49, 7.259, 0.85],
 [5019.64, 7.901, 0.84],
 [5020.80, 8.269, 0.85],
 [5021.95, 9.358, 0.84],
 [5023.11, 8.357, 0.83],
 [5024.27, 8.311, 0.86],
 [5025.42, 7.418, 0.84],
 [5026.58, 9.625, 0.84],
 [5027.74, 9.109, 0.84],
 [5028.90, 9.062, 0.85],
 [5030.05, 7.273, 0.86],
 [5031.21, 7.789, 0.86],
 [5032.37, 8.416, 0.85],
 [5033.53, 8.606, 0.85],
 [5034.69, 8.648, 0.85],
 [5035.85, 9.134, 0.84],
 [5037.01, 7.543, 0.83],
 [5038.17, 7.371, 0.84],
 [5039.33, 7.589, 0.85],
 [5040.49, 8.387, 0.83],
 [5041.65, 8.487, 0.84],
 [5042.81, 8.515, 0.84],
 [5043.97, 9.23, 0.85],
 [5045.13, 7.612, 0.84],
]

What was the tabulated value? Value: 1.08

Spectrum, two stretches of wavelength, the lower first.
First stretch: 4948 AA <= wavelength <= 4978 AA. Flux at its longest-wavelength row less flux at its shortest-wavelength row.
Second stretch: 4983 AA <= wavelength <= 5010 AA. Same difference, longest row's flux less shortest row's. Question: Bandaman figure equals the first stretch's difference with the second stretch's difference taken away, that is 1.1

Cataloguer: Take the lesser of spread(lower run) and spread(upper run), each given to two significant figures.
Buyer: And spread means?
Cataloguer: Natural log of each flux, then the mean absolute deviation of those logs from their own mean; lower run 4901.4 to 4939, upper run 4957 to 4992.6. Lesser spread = 0.058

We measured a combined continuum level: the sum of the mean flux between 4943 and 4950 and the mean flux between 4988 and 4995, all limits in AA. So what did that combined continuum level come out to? 17.3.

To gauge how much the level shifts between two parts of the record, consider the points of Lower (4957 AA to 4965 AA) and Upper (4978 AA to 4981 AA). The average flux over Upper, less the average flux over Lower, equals -0.2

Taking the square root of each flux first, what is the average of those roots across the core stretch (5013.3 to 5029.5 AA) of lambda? 2.93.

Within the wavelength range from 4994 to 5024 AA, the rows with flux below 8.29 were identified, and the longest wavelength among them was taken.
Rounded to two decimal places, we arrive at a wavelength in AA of 5020.80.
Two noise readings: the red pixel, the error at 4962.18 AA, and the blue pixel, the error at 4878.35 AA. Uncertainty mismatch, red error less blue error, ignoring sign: 0.040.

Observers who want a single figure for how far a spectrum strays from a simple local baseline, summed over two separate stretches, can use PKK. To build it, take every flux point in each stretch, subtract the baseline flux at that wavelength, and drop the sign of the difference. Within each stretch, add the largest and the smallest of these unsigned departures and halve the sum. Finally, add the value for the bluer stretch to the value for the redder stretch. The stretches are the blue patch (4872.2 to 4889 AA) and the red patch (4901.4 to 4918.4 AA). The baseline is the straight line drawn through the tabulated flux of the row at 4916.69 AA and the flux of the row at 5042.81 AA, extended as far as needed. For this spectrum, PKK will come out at 1.58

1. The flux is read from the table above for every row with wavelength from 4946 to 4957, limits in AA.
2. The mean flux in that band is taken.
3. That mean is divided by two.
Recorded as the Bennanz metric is 4.28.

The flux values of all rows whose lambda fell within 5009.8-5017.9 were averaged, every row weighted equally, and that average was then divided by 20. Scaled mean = 0.420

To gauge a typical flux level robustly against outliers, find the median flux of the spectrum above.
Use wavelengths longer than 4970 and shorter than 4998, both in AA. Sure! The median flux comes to 8.27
